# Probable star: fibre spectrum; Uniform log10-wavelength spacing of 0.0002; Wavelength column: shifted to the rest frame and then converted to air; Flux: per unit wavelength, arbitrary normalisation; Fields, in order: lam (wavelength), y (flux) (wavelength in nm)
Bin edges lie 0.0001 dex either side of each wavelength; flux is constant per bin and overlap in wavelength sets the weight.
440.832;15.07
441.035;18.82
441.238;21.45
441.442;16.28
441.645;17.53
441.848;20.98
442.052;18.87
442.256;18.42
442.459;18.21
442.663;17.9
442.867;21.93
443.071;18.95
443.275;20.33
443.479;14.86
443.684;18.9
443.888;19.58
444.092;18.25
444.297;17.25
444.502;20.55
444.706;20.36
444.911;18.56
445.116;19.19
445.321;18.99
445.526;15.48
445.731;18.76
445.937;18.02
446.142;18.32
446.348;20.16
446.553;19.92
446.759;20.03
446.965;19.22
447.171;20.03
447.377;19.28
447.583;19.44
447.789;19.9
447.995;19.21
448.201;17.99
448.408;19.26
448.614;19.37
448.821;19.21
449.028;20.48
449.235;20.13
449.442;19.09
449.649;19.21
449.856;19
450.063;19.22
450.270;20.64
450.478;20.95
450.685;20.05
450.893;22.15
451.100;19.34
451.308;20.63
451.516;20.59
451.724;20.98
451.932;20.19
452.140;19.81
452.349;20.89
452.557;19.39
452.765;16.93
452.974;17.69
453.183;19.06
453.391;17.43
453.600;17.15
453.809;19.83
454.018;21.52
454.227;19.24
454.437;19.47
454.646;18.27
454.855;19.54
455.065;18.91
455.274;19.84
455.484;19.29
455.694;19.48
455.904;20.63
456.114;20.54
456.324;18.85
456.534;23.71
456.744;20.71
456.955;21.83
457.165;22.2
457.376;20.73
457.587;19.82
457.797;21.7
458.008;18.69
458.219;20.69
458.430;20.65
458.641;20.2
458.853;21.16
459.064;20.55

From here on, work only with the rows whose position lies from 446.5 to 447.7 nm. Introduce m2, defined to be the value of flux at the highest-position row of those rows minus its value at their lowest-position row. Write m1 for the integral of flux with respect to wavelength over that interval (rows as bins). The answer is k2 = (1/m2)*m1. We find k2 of -49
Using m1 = 24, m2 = -0.5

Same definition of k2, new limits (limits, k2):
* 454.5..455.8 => 21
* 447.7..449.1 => 47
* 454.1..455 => 58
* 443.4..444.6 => 4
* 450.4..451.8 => 964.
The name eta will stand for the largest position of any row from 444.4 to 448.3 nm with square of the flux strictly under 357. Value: 448.201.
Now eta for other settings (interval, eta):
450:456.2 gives 454.646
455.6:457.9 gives 456.324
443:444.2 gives 444.092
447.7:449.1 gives 448.201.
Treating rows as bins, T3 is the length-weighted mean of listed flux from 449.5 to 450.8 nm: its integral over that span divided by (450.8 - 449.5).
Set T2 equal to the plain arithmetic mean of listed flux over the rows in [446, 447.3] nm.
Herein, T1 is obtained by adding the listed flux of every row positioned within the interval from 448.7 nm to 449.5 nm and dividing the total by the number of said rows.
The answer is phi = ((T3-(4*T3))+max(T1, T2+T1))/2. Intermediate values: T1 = 19.7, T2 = 19.6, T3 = 19.8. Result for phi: -10.1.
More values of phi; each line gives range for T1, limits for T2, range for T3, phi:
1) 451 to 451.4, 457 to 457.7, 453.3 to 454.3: -8.1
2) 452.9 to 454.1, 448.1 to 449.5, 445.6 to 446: -8.2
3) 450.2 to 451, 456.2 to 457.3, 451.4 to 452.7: -9.1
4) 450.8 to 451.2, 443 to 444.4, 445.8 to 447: -9.4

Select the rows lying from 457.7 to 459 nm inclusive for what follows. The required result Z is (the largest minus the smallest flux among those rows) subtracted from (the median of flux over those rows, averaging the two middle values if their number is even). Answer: 17.7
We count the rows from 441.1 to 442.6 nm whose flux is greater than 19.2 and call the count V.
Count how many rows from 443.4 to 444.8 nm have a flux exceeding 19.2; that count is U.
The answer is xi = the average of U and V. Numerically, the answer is 2.50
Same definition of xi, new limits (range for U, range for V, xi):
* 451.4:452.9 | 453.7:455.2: 5.50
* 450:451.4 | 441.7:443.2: 4.50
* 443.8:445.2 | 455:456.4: 4.00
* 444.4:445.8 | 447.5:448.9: 4.00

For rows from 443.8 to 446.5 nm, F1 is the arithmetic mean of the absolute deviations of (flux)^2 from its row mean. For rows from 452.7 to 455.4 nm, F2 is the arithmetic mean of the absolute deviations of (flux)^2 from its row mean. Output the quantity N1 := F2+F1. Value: 76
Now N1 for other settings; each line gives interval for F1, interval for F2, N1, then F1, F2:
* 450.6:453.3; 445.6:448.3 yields 64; 40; 24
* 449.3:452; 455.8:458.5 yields 71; 31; 40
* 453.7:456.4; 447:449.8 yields 42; 25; 17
